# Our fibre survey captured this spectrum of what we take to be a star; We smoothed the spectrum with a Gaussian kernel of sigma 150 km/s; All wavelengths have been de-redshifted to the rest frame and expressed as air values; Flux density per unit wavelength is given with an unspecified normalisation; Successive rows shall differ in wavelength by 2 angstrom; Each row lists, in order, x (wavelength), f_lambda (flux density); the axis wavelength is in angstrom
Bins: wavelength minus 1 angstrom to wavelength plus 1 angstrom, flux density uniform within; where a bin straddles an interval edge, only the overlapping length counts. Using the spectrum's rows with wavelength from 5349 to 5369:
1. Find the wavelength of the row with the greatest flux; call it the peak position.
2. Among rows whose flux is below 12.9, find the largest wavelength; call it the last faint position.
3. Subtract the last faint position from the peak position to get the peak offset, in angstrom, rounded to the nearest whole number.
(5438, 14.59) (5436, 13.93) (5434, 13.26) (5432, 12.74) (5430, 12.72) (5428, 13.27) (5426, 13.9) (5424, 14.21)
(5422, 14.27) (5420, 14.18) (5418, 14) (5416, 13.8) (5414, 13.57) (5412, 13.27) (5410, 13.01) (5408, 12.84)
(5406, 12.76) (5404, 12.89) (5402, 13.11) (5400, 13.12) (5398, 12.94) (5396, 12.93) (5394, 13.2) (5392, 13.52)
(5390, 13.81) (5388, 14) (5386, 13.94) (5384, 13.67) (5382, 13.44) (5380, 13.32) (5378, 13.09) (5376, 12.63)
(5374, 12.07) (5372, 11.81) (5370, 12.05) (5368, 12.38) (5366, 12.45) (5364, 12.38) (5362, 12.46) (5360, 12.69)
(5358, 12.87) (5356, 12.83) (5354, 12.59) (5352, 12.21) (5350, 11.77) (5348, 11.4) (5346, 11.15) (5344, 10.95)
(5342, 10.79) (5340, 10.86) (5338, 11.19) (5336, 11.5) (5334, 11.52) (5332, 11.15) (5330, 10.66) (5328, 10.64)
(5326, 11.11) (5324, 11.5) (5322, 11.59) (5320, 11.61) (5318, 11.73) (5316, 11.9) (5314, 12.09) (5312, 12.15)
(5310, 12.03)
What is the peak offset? -10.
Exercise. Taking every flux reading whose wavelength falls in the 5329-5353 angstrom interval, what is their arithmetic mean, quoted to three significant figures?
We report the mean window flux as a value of 11.3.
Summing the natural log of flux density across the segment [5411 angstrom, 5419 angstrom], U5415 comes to 10.5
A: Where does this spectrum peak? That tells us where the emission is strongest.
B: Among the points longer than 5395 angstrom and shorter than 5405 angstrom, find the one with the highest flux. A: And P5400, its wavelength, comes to 5400 angstrom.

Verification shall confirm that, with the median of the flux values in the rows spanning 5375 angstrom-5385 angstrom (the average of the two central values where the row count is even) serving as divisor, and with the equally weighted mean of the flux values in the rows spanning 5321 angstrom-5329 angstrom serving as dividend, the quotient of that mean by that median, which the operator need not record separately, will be 0.84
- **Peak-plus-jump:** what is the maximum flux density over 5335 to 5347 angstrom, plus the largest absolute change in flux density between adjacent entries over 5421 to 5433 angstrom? 12.1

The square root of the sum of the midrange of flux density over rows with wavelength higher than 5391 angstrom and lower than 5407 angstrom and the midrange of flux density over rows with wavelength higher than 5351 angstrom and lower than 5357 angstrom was 5.07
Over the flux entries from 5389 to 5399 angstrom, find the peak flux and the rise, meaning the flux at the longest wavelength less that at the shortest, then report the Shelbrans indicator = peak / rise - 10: -26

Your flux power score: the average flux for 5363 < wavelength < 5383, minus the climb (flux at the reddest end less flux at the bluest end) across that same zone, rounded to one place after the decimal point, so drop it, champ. 11.5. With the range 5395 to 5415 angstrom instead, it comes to 12.4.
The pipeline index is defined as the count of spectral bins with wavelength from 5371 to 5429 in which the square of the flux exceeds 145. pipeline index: 28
